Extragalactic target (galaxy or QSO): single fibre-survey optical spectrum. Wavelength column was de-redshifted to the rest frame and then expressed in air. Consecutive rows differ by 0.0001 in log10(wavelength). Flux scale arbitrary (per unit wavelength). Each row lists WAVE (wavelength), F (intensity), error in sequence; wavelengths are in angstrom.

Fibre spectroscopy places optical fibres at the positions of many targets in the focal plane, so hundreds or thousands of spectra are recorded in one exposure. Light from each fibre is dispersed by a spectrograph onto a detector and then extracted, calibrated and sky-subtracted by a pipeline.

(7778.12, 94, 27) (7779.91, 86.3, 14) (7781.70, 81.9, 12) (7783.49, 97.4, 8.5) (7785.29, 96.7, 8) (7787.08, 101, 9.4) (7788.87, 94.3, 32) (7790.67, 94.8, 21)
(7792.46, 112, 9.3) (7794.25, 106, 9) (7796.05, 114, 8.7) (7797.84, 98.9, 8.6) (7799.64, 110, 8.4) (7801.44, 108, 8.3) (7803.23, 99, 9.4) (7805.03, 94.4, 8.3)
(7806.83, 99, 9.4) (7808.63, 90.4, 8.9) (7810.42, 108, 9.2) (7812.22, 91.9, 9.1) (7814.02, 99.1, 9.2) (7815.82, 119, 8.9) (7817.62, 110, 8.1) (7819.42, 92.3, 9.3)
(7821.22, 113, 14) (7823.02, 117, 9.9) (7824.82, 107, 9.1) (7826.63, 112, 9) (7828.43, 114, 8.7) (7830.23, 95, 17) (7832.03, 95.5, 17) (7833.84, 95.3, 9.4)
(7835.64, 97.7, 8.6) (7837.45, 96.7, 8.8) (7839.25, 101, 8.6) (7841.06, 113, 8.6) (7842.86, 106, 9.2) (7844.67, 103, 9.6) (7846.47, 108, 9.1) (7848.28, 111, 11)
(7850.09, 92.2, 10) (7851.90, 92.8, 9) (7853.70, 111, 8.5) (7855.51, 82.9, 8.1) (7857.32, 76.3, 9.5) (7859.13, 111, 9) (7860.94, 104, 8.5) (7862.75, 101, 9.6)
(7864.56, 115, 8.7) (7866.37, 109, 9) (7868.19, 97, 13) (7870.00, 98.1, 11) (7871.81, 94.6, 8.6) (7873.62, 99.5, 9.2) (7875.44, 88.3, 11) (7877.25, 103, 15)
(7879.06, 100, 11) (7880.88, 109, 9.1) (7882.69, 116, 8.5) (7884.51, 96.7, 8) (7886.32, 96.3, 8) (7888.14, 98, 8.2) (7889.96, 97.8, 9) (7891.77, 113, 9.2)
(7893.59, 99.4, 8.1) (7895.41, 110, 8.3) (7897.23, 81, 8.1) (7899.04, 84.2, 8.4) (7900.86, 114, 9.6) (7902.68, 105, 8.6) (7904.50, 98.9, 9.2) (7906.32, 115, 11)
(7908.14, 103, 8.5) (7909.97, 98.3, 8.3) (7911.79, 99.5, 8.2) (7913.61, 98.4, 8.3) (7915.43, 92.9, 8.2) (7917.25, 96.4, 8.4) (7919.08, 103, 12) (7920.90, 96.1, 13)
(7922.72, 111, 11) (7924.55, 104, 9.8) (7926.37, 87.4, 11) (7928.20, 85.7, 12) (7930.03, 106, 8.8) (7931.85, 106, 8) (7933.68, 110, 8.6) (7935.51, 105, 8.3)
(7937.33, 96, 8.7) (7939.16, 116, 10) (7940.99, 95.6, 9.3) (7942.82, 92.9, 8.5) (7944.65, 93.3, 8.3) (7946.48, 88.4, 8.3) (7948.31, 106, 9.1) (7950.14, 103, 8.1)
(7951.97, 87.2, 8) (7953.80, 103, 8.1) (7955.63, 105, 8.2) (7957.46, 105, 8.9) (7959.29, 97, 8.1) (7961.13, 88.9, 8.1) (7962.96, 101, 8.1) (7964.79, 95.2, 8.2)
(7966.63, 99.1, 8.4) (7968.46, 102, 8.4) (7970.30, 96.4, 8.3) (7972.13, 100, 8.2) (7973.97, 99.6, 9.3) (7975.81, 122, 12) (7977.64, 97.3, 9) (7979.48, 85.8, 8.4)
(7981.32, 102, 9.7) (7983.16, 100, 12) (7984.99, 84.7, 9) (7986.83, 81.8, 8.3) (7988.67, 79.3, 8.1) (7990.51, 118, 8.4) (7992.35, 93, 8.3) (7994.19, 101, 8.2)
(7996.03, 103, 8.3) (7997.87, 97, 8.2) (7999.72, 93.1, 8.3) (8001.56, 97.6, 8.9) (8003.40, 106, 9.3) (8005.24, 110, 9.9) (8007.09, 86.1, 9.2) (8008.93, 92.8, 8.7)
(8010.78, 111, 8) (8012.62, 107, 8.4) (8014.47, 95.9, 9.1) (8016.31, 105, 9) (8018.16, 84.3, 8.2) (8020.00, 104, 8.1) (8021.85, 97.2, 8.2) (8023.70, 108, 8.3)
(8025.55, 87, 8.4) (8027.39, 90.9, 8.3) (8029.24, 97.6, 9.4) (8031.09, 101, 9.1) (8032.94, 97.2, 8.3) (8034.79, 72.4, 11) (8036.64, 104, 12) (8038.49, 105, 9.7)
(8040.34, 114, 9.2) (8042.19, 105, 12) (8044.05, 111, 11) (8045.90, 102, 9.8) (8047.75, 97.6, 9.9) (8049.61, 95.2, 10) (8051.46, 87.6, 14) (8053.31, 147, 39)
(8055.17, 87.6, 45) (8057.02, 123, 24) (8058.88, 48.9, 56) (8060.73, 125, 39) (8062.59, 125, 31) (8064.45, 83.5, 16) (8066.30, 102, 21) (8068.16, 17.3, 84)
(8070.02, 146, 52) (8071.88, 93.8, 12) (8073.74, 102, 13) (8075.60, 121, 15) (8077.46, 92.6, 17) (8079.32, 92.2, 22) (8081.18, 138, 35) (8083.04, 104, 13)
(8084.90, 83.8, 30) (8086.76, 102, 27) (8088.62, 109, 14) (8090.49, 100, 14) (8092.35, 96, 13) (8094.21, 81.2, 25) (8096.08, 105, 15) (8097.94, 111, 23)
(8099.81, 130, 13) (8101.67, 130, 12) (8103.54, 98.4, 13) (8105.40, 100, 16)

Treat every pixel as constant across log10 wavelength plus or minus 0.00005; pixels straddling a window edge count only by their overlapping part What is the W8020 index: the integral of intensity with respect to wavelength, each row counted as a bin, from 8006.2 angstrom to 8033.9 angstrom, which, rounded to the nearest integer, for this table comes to 2705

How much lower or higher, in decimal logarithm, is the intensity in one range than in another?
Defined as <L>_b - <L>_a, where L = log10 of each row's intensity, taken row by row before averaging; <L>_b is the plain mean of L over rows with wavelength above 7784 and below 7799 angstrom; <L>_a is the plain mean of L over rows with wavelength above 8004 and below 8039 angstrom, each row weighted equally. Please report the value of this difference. 0.021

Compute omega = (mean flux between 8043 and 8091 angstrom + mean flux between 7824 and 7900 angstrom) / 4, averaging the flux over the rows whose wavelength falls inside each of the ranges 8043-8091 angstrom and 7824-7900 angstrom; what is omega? 50.5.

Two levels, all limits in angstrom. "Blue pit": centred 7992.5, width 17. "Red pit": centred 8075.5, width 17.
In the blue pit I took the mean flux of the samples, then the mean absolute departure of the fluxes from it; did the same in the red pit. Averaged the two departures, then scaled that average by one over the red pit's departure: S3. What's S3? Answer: 0.69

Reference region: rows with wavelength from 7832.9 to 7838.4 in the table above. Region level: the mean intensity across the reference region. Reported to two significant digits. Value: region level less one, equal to 96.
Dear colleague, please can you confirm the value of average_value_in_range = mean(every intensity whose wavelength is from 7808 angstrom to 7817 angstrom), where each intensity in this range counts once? 102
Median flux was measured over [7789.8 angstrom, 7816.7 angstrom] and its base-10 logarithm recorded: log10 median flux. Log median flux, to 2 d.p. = 2.00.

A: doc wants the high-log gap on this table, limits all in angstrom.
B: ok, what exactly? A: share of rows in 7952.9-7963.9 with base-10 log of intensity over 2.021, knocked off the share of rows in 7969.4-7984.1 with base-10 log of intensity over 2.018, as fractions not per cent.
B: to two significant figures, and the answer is -0.21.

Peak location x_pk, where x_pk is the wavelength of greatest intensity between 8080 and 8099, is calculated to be 8081.18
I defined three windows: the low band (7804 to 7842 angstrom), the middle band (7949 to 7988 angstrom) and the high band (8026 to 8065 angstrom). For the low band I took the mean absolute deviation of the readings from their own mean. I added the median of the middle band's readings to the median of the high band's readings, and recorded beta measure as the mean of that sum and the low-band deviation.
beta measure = 104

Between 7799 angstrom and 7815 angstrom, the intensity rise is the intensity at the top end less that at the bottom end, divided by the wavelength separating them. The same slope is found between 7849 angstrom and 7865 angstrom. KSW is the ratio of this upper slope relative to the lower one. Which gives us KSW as -2.08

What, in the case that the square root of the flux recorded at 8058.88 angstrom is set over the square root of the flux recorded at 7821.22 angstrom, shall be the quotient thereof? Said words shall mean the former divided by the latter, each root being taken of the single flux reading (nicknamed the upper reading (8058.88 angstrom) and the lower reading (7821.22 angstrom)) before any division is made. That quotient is 0.66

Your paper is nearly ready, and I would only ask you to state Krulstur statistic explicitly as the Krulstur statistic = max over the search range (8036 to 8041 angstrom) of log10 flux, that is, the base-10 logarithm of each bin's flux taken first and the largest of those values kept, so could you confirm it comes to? 2.06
